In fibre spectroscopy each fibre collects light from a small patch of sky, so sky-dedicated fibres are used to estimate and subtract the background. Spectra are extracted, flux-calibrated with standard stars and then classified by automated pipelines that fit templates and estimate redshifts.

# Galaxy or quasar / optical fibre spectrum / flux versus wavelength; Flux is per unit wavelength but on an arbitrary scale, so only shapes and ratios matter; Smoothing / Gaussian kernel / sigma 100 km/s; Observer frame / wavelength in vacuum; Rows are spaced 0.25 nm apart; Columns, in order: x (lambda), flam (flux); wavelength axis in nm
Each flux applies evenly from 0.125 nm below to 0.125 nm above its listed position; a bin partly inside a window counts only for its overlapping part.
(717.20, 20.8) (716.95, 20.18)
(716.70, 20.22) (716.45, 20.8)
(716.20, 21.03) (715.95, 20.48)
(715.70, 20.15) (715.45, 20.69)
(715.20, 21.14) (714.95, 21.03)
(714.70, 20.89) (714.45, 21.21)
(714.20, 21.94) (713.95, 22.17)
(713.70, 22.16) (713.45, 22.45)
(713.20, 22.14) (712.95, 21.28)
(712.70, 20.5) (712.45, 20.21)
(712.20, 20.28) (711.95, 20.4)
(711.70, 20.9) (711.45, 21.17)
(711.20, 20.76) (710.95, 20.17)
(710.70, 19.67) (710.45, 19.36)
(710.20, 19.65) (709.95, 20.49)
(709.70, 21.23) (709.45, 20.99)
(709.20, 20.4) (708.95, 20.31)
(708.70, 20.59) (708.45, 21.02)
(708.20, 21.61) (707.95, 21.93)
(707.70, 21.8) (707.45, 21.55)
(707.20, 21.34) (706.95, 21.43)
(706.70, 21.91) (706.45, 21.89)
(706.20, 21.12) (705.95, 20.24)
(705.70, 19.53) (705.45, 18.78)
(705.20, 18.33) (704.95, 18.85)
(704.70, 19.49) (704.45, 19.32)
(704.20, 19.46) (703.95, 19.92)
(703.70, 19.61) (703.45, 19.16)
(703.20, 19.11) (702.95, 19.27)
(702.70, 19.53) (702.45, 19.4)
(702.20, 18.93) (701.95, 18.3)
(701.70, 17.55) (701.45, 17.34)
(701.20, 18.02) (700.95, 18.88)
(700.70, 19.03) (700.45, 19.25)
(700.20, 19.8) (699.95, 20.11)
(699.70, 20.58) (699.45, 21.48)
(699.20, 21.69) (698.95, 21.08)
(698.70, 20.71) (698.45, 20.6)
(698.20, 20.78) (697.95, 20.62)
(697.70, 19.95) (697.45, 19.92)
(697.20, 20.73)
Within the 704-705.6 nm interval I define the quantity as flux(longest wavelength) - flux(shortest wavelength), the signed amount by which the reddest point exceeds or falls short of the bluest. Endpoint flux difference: -0.68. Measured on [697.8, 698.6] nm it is -0.02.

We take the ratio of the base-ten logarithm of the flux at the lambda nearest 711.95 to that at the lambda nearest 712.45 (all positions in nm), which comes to 1.00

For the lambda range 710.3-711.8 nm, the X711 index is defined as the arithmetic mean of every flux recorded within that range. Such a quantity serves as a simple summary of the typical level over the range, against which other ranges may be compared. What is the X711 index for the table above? 20.3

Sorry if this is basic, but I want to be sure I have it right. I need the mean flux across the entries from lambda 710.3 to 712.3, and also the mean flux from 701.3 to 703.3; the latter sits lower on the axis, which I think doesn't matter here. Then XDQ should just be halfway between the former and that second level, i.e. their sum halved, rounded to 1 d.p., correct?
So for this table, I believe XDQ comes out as 19.5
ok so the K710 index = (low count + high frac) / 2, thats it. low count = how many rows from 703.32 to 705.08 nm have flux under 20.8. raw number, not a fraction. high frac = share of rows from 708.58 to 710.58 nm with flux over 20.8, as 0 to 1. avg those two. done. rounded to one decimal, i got 3.6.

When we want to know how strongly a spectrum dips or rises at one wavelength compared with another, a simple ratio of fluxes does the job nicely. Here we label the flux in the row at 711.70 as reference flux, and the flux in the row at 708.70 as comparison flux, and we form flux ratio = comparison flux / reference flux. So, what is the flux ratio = 0.99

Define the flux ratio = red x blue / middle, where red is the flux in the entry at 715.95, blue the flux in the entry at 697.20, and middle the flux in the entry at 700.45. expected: 22.1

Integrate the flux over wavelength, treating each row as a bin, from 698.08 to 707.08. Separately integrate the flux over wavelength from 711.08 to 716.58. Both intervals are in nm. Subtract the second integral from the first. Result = 62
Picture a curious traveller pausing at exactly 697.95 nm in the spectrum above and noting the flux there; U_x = 20.62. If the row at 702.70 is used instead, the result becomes 19.53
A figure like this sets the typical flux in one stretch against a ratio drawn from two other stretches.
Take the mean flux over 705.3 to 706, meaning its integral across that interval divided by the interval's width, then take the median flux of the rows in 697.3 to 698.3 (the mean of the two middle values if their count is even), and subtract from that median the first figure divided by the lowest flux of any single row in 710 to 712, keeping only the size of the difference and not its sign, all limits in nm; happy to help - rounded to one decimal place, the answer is 19.3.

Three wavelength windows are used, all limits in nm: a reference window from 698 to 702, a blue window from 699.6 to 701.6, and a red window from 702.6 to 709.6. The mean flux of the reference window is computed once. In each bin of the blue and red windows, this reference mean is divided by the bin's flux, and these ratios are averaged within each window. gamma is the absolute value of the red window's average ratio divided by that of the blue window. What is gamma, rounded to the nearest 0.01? 0.94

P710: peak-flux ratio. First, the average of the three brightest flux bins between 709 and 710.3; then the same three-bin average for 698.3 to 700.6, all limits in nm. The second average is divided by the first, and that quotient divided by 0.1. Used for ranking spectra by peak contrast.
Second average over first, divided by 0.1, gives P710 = 10.2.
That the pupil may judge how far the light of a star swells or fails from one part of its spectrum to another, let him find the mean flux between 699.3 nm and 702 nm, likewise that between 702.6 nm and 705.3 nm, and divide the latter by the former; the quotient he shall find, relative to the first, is 1.01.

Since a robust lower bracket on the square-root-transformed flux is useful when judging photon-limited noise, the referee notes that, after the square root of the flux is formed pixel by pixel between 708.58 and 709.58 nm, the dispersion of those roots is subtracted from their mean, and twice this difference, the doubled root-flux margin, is 9.01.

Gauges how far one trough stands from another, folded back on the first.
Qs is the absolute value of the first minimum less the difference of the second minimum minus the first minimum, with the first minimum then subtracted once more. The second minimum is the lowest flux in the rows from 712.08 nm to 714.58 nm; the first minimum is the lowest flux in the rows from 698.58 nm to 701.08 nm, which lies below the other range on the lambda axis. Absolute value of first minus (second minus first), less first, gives -1.3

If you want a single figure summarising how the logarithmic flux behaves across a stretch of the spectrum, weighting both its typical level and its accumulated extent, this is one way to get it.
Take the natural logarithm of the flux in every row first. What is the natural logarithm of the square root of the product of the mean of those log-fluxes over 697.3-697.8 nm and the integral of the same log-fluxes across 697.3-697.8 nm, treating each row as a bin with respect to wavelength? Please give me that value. 0.75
